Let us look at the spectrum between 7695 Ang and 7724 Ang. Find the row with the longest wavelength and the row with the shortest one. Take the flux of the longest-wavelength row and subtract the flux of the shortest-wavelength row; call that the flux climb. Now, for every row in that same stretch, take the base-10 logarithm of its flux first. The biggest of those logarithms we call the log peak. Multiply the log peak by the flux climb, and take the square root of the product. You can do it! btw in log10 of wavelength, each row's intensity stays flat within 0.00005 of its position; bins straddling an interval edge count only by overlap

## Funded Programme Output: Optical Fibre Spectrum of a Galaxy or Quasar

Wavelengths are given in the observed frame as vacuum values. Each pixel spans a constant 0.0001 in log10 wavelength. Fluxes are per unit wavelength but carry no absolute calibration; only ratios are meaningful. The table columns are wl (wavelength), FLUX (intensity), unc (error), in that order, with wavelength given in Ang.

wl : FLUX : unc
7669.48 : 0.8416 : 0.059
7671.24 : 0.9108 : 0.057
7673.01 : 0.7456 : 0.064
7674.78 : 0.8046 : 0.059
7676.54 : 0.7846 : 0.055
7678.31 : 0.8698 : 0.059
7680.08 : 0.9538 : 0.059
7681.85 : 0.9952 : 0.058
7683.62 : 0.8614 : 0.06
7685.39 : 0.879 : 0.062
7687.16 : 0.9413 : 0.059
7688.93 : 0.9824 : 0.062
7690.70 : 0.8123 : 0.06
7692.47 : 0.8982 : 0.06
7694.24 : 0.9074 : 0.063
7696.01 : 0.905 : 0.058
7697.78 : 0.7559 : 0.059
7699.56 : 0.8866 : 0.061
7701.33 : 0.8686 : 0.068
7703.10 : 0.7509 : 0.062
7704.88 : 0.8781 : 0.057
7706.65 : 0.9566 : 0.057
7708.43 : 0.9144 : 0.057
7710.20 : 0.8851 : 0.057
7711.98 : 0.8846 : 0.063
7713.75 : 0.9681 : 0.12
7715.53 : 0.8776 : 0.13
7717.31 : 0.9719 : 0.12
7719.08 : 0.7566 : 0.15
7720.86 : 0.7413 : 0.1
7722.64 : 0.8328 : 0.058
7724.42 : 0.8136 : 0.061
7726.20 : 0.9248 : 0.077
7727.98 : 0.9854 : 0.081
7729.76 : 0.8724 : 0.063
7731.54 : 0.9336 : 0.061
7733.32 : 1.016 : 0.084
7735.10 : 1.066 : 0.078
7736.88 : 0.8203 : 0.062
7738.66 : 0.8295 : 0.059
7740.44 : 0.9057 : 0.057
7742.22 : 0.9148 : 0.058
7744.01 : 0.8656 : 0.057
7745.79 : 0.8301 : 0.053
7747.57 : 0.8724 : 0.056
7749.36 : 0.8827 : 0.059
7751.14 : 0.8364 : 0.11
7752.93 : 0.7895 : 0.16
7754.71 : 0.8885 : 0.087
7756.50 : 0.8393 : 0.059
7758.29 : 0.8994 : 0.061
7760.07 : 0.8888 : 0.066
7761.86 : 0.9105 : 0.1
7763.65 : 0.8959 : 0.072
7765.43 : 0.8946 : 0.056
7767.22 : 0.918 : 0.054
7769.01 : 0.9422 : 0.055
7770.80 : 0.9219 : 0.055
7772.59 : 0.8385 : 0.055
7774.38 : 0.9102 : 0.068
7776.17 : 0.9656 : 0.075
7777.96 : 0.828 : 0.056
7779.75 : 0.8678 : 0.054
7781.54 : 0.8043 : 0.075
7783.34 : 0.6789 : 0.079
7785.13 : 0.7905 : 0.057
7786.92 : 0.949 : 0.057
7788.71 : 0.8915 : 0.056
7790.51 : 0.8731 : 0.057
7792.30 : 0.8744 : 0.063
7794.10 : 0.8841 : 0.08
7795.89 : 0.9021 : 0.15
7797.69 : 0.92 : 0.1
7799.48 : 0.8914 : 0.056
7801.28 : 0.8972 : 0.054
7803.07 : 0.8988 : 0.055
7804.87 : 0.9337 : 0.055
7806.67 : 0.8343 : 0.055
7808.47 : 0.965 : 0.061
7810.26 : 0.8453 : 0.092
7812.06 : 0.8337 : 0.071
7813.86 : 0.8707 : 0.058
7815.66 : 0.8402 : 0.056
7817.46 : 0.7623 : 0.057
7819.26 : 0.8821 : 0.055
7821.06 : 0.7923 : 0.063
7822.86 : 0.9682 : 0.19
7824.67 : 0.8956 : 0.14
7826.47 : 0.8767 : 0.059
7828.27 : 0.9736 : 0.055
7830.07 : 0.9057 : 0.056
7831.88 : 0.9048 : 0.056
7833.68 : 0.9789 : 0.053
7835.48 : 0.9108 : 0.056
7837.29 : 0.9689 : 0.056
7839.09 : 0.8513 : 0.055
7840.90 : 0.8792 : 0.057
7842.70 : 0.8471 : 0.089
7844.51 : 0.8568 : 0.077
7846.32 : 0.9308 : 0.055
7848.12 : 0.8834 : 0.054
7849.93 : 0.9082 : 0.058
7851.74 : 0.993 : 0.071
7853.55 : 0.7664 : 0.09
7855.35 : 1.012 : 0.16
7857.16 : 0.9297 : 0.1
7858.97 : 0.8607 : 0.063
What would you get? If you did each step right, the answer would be 0.030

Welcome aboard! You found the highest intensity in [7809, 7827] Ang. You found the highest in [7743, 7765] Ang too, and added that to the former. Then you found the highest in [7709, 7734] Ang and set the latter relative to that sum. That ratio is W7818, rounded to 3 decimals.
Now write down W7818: 0.541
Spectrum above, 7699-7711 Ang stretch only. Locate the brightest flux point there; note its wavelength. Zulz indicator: 7706.65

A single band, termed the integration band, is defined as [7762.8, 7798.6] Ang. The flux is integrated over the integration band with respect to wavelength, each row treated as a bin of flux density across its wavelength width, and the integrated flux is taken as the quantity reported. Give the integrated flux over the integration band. 31.4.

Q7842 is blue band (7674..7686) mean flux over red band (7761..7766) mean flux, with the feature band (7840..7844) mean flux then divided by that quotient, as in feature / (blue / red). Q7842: 0.885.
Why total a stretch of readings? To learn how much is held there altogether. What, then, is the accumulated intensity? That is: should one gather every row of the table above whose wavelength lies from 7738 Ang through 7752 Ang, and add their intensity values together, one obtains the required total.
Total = 6.94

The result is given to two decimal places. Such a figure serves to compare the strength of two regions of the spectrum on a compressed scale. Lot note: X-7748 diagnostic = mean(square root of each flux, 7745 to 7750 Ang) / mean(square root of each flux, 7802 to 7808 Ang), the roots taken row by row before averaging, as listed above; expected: 0.98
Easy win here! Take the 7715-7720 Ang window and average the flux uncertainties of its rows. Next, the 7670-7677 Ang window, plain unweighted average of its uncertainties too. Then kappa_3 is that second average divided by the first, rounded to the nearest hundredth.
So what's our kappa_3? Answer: 0.44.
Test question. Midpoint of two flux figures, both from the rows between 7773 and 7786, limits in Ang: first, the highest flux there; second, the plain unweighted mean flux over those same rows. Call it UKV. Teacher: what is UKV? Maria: 0.900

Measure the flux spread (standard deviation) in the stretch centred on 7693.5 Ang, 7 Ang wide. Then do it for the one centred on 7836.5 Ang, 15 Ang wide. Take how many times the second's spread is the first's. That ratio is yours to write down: 1.1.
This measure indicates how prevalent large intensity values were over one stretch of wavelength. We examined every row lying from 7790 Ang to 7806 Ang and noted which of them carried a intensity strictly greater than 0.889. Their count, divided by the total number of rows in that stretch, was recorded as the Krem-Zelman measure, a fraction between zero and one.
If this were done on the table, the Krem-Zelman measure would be 0.7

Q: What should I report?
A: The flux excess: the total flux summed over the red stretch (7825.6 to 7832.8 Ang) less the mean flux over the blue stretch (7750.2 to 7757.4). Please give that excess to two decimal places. 2.82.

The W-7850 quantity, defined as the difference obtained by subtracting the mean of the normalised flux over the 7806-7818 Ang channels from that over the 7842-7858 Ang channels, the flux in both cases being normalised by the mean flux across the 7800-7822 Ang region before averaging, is 0.06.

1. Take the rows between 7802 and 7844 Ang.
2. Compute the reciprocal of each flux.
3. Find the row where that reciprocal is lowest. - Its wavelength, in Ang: 7833.68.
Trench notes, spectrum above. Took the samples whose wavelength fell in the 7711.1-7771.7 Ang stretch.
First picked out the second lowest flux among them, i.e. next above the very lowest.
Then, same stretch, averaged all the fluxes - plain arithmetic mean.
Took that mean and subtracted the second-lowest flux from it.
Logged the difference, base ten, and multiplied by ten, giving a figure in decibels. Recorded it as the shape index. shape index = -8.8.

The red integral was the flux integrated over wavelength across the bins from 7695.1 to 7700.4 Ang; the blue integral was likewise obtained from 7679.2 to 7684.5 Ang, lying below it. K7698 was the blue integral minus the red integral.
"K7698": 0.5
